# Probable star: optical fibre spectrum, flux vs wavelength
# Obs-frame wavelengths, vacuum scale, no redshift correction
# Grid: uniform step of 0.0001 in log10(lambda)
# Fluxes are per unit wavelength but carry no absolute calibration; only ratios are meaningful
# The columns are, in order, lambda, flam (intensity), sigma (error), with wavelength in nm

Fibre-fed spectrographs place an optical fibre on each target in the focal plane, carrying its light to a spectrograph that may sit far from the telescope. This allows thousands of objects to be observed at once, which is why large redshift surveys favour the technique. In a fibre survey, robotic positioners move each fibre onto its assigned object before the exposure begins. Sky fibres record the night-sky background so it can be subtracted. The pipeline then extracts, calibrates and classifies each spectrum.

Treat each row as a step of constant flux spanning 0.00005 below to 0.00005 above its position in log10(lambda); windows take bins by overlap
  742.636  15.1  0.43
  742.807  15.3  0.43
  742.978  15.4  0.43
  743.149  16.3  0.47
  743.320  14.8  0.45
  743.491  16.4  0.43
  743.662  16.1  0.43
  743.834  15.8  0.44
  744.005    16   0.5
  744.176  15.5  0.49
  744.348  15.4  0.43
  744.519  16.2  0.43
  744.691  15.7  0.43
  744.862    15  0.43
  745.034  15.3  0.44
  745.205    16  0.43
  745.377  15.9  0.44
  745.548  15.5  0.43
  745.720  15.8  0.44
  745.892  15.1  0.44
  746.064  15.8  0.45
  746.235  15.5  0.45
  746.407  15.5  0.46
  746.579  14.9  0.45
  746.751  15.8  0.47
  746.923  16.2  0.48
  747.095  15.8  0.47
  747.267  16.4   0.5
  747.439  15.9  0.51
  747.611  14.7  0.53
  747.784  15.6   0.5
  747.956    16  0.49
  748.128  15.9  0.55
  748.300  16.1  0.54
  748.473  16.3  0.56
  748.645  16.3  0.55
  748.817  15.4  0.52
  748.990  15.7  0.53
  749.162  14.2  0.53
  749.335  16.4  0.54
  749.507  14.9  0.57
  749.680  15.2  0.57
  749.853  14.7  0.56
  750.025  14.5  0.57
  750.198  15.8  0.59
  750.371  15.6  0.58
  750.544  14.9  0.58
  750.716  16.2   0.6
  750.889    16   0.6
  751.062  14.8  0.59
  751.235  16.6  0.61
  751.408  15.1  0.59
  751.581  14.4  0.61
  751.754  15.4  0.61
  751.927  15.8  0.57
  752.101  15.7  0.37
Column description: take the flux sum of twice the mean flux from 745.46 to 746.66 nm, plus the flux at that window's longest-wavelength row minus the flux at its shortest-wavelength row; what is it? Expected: 30.3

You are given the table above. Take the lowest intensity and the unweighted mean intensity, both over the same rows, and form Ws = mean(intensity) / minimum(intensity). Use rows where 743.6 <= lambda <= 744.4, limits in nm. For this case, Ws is 1.023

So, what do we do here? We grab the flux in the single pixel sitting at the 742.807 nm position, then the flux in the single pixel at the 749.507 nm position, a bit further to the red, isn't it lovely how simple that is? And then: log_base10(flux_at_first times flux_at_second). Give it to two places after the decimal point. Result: 2.36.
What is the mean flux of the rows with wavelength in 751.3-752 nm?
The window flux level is 15.2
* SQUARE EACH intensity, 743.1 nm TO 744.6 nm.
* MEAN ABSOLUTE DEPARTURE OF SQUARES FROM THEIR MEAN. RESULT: 12.8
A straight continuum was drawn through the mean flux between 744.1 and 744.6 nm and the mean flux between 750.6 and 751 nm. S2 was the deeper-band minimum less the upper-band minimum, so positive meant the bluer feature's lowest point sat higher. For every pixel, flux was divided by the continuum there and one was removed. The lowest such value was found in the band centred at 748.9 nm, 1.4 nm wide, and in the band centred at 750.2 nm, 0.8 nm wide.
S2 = -0.02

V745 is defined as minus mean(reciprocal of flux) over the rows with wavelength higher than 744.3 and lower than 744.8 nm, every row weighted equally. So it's -0.0635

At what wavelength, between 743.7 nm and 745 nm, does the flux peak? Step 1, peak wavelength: 744.519 nm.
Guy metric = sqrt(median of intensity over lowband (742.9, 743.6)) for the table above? 3.98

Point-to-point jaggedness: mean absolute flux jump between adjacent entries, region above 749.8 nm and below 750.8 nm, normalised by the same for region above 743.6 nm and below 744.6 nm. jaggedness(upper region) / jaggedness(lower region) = 1.9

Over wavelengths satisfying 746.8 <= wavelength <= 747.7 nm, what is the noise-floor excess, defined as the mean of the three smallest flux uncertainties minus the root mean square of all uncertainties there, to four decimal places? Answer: -0.0151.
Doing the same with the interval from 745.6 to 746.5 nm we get -0.0047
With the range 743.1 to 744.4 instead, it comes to -0.0258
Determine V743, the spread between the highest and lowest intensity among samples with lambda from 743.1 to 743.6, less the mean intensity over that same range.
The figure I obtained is -14.2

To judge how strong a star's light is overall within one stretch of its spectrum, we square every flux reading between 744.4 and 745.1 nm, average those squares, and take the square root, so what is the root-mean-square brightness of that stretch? 15.6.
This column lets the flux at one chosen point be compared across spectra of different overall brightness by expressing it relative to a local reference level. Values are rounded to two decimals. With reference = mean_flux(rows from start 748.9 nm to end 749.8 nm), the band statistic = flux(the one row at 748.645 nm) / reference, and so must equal 1.07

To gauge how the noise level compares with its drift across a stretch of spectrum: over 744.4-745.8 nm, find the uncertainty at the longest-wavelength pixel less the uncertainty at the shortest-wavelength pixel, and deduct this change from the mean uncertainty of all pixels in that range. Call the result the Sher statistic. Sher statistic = 0.42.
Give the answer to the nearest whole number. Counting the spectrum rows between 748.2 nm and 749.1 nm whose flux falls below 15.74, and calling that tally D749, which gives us 2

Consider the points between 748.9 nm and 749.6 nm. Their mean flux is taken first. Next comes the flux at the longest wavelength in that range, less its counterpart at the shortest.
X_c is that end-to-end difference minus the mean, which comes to -16.1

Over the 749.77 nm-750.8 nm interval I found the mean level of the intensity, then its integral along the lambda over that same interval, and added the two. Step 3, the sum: 31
